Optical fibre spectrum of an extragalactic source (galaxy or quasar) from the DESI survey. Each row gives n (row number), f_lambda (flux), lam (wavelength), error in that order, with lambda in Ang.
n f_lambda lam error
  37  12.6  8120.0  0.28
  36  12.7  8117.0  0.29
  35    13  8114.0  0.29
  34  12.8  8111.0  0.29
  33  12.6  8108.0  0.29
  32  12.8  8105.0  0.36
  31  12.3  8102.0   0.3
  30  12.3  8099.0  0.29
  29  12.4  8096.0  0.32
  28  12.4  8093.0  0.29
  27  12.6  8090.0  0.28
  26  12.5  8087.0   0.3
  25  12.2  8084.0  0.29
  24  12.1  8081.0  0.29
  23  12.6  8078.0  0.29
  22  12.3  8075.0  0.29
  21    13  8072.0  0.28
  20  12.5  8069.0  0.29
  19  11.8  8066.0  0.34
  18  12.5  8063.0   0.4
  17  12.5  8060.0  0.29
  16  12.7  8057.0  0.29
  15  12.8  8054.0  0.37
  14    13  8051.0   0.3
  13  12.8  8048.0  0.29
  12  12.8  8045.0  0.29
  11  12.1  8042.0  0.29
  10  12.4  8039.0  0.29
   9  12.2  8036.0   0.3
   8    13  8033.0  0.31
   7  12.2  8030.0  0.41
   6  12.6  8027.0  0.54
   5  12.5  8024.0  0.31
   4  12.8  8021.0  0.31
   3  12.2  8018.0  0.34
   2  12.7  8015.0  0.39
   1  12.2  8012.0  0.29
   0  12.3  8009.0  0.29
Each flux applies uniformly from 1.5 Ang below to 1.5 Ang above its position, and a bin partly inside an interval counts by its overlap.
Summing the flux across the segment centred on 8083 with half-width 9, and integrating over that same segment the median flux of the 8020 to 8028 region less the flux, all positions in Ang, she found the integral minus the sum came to -70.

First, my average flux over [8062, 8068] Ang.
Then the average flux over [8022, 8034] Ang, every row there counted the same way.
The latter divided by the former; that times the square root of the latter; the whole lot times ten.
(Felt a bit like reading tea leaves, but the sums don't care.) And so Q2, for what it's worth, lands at 36.7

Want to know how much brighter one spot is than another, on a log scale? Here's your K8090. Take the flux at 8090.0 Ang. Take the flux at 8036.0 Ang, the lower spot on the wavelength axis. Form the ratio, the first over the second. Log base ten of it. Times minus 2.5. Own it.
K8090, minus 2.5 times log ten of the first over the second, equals -0.04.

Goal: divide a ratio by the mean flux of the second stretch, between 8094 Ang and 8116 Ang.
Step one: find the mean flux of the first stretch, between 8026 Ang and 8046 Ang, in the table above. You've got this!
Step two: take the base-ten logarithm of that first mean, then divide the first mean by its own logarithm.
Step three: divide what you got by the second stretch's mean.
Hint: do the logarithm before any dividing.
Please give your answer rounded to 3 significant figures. 0.903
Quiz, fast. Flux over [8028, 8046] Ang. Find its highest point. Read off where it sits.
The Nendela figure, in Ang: 8033.0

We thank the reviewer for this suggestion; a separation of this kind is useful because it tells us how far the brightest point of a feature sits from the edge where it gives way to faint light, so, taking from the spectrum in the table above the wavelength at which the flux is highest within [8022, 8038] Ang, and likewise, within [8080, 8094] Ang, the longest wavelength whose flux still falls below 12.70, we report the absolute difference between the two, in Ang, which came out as 60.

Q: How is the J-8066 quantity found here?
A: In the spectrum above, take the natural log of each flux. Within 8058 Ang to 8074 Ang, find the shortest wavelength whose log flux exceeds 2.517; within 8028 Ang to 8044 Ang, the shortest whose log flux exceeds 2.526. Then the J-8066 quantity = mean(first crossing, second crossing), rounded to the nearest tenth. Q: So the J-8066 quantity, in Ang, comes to 8046.5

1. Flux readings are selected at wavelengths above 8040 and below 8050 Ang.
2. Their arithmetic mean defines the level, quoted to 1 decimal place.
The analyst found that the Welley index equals 12.6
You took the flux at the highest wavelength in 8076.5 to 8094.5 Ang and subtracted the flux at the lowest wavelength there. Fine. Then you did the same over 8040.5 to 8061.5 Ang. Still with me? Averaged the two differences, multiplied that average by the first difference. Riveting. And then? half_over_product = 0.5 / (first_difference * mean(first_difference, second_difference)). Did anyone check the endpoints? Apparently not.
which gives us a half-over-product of -25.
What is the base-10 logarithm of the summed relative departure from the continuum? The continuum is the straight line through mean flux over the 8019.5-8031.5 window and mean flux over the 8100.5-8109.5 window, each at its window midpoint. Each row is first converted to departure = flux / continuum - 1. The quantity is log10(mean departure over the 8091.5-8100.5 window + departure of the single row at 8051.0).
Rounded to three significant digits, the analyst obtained -1.67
